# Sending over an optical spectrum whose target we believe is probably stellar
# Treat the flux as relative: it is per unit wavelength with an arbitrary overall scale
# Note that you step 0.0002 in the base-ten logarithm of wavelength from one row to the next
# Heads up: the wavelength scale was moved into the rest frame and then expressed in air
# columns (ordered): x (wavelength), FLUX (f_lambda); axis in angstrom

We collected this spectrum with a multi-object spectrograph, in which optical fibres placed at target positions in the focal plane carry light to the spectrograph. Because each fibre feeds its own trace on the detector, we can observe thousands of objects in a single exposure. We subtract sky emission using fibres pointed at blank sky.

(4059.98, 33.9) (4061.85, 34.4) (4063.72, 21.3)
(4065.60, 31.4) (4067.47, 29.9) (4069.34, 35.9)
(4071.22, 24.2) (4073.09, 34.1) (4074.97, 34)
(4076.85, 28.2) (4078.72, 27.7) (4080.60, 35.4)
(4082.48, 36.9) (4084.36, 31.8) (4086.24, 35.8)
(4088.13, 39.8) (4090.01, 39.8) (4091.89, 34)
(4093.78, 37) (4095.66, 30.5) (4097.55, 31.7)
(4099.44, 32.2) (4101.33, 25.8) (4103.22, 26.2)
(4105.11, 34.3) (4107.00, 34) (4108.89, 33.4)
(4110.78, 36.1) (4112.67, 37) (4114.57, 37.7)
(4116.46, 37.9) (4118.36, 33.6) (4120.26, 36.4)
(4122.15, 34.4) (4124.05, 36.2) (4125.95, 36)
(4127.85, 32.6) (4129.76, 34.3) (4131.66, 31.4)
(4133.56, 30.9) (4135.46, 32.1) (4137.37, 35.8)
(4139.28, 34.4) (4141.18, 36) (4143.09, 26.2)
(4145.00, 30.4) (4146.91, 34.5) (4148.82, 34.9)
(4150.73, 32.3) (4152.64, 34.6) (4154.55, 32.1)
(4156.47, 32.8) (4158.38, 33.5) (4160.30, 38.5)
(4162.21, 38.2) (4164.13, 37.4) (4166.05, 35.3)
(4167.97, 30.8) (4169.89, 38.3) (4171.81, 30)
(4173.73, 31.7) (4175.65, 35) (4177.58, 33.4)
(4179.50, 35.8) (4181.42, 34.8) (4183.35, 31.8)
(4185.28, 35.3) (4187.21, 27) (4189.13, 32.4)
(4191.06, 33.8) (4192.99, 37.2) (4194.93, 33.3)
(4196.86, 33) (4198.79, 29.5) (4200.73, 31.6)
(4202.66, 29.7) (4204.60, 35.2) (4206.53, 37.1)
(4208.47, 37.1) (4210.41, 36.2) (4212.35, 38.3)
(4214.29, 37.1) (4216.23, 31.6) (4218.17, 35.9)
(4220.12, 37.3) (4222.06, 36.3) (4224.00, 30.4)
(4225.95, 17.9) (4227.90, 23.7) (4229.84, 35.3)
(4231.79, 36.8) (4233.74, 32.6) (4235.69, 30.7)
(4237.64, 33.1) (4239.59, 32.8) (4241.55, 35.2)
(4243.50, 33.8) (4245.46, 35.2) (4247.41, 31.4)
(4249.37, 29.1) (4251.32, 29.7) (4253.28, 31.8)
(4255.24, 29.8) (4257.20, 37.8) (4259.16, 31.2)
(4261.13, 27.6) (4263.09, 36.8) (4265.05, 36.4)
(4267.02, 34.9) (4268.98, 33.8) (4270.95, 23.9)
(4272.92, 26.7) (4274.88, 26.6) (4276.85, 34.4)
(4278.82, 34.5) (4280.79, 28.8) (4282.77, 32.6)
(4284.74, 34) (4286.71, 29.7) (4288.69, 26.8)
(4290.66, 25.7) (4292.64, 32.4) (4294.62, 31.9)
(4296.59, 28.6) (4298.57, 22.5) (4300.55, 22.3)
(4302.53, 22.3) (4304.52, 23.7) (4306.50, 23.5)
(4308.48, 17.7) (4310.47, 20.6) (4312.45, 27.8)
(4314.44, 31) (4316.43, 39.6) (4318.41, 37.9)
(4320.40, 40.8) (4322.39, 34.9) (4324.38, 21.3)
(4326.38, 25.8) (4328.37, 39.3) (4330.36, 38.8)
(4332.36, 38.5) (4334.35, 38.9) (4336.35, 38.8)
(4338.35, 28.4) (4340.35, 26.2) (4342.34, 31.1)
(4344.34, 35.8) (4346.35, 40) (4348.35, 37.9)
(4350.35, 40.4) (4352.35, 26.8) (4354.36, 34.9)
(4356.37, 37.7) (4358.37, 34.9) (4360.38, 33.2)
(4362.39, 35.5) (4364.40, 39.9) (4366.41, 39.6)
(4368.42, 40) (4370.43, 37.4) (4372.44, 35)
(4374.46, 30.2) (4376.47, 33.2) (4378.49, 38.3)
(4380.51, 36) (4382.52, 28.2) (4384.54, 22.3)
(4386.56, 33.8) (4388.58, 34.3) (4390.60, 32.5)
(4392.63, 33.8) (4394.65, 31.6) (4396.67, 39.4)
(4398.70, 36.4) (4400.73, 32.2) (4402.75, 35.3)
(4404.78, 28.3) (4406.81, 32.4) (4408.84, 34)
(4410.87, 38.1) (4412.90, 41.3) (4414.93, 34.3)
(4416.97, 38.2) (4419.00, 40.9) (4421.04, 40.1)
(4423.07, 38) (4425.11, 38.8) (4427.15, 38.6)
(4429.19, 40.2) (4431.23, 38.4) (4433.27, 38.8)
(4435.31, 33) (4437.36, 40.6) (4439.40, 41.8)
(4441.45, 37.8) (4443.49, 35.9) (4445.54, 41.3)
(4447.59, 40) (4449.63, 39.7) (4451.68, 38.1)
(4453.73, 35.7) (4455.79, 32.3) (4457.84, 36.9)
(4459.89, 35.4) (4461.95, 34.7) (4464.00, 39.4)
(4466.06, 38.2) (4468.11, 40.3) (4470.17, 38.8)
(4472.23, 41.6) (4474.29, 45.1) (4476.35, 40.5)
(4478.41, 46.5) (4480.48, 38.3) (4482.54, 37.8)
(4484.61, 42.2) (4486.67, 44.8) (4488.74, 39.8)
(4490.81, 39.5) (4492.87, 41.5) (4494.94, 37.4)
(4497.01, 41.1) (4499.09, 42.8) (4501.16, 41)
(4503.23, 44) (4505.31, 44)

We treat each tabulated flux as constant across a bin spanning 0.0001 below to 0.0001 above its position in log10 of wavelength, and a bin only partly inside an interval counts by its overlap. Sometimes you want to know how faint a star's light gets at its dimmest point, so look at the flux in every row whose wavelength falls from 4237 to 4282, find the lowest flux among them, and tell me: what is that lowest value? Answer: 23.9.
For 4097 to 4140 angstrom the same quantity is 25.8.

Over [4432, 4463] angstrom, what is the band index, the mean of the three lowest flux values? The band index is 33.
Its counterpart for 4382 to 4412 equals 26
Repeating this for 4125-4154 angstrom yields 29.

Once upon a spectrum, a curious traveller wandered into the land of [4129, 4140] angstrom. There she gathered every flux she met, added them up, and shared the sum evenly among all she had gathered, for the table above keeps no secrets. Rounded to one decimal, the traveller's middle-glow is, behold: 33.1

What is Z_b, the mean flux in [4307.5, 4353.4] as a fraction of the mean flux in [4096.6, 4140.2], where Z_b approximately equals 0.98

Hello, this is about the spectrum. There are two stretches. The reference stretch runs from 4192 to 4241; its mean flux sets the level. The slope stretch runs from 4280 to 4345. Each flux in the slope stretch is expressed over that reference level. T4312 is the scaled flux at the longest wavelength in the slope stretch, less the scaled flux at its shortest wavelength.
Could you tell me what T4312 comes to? 0.2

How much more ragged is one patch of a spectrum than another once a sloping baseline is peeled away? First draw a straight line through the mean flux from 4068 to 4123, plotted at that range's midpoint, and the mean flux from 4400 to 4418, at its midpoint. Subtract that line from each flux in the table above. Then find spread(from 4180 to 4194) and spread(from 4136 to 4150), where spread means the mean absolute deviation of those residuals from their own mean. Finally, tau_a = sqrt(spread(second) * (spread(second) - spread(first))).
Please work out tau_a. 1.1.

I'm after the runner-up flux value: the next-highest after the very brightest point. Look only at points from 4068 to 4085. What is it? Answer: 35.9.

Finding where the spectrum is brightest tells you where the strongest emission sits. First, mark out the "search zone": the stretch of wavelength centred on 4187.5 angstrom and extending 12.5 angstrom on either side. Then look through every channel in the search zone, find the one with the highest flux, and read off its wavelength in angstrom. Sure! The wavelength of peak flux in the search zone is 4192.99 angstrom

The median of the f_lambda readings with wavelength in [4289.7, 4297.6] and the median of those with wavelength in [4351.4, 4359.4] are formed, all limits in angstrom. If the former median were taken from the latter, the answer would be 5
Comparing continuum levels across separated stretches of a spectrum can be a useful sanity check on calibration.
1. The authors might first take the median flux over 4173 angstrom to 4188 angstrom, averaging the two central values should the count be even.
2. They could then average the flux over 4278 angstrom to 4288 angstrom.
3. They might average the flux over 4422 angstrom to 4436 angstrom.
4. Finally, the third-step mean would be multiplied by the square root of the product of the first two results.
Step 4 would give 1253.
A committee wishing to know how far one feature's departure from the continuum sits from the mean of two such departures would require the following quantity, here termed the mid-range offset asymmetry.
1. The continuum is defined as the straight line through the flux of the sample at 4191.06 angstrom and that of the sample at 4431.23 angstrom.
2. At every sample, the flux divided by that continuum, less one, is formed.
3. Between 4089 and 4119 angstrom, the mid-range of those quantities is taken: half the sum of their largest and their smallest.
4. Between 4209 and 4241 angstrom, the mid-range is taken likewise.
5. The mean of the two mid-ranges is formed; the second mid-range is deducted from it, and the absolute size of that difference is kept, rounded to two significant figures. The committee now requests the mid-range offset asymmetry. 0.10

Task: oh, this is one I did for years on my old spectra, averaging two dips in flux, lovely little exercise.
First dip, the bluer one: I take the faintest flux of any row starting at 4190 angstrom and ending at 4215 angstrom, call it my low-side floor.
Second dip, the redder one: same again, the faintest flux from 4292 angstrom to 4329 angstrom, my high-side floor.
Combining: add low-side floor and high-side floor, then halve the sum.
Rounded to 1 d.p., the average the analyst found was 23.6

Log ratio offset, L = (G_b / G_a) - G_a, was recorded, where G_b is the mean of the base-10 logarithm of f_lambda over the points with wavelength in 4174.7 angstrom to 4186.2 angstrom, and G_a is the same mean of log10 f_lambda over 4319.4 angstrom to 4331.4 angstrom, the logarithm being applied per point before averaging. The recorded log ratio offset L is -0.50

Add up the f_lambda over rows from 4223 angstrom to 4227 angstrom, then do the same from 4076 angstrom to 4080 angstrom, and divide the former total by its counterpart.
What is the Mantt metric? 0.86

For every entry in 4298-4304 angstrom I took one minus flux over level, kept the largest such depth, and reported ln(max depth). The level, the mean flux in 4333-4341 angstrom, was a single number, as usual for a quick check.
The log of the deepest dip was -1.1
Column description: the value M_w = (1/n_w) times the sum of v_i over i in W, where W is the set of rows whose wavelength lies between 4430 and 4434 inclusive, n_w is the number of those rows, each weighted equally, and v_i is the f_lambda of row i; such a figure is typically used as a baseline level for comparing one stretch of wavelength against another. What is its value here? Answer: 39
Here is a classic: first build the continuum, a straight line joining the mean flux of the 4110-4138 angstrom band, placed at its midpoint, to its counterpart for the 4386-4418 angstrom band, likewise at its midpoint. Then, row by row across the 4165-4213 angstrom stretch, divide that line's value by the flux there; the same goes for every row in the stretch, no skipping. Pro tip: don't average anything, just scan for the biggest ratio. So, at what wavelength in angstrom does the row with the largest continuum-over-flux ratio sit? 4187.21 angstrom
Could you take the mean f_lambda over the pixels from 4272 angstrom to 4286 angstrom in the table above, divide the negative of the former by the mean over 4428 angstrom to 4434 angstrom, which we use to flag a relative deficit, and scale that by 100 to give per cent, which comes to -79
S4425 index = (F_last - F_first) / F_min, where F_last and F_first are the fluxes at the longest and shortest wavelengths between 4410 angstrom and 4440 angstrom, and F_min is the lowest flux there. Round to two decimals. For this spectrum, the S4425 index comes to 0.11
